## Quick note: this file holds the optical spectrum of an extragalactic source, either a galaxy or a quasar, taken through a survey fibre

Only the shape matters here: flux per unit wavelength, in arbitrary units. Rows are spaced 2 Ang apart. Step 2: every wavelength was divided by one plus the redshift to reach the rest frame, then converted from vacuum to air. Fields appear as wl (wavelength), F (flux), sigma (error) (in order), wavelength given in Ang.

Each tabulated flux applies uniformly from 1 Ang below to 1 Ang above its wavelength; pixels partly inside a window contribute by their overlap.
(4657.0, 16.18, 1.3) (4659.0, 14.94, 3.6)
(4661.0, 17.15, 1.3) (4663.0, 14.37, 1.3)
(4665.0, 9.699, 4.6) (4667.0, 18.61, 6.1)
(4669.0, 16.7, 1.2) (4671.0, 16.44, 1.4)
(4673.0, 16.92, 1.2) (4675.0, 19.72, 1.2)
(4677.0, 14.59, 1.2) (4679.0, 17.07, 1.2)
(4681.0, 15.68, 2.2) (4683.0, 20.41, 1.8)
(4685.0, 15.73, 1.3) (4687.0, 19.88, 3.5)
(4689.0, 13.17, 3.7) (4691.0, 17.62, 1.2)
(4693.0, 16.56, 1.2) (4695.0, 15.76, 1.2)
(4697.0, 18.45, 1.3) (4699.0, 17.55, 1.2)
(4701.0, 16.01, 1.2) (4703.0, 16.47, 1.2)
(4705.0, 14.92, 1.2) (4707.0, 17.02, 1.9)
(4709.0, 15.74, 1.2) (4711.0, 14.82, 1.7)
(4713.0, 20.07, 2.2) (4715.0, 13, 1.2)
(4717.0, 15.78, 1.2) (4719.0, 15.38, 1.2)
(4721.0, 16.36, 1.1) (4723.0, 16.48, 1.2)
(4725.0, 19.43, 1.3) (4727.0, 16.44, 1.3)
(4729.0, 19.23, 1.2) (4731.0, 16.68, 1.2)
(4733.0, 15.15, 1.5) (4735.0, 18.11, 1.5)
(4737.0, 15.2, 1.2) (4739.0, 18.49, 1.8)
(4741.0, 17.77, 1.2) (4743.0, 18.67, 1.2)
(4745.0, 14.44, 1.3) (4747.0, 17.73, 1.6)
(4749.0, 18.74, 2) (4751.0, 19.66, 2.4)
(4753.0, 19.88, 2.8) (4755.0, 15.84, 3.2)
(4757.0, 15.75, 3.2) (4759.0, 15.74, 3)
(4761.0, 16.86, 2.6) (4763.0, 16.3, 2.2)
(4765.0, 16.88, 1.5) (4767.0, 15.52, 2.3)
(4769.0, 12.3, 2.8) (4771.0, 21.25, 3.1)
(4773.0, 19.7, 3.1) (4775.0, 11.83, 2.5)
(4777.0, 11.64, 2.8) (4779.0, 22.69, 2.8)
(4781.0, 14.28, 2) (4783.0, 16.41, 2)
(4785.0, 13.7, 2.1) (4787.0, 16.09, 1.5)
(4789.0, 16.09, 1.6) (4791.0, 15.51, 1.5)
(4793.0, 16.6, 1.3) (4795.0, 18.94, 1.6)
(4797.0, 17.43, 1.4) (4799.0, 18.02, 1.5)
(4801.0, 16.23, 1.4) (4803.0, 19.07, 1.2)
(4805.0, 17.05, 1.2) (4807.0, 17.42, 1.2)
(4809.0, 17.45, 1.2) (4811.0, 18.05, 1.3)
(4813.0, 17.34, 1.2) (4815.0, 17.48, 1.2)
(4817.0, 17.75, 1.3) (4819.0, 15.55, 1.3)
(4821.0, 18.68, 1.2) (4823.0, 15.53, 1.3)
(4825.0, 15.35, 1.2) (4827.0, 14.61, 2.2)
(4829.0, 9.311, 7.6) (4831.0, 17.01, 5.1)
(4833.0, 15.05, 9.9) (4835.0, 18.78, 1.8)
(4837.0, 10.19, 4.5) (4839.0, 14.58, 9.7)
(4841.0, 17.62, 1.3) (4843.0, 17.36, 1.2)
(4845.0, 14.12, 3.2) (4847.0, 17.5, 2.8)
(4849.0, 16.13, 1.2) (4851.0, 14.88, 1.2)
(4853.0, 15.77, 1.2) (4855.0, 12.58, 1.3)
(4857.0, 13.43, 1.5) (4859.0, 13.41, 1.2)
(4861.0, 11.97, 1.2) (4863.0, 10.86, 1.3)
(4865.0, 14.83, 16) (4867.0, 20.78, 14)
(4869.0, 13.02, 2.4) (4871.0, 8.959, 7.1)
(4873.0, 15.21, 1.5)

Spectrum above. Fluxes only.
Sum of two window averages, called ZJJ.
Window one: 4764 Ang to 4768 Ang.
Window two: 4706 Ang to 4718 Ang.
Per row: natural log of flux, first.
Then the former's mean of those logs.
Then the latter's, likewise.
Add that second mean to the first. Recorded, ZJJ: 5.55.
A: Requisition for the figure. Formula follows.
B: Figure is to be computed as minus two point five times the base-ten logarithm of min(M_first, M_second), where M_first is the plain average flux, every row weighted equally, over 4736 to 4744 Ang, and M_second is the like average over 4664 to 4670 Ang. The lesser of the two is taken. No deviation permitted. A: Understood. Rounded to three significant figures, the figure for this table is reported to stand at -2.94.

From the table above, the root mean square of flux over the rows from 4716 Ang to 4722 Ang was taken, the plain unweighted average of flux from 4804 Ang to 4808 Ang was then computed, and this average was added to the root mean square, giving 33.1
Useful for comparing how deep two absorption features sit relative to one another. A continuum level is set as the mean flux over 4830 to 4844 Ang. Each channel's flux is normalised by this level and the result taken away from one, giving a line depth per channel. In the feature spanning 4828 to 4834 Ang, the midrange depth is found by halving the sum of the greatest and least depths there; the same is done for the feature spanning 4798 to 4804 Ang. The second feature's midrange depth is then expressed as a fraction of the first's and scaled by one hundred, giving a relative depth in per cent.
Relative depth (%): -70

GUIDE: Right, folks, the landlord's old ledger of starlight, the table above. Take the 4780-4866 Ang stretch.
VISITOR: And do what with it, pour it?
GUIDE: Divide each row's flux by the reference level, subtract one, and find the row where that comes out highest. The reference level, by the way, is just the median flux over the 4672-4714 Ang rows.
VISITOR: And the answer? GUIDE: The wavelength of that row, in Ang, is 4803.0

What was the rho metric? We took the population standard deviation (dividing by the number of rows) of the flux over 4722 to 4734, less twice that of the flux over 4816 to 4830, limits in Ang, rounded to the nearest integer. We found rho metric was -4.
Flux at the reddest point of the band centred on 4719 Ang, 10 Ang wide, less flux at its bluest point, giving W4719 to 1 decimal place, 3.5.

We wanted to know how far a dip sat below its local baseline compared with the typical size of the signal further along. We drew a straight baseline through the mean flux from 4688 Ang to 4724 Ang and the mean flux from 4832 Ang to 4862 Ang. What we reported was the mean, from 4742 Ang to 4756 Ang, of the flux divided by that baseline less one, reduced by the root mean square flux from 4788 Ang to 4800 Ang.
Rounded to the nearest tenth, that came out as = -17.0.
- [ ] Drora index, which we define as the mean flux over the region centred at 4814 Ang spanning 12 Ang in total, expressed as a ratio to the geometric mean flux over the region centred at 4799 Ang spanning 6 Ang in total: 1.00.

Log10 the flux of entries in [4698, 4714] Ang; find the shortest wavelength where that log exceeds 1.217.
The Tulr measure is 4699.0 Ang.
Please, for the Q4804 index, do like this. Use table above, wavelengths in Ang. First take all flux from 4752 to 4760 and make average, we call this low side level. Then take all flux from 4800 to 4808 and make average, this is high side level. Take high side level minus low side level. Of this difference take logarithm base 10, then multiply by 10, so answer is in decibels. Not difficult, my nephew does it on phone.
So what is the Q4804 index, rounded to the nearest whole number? -2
